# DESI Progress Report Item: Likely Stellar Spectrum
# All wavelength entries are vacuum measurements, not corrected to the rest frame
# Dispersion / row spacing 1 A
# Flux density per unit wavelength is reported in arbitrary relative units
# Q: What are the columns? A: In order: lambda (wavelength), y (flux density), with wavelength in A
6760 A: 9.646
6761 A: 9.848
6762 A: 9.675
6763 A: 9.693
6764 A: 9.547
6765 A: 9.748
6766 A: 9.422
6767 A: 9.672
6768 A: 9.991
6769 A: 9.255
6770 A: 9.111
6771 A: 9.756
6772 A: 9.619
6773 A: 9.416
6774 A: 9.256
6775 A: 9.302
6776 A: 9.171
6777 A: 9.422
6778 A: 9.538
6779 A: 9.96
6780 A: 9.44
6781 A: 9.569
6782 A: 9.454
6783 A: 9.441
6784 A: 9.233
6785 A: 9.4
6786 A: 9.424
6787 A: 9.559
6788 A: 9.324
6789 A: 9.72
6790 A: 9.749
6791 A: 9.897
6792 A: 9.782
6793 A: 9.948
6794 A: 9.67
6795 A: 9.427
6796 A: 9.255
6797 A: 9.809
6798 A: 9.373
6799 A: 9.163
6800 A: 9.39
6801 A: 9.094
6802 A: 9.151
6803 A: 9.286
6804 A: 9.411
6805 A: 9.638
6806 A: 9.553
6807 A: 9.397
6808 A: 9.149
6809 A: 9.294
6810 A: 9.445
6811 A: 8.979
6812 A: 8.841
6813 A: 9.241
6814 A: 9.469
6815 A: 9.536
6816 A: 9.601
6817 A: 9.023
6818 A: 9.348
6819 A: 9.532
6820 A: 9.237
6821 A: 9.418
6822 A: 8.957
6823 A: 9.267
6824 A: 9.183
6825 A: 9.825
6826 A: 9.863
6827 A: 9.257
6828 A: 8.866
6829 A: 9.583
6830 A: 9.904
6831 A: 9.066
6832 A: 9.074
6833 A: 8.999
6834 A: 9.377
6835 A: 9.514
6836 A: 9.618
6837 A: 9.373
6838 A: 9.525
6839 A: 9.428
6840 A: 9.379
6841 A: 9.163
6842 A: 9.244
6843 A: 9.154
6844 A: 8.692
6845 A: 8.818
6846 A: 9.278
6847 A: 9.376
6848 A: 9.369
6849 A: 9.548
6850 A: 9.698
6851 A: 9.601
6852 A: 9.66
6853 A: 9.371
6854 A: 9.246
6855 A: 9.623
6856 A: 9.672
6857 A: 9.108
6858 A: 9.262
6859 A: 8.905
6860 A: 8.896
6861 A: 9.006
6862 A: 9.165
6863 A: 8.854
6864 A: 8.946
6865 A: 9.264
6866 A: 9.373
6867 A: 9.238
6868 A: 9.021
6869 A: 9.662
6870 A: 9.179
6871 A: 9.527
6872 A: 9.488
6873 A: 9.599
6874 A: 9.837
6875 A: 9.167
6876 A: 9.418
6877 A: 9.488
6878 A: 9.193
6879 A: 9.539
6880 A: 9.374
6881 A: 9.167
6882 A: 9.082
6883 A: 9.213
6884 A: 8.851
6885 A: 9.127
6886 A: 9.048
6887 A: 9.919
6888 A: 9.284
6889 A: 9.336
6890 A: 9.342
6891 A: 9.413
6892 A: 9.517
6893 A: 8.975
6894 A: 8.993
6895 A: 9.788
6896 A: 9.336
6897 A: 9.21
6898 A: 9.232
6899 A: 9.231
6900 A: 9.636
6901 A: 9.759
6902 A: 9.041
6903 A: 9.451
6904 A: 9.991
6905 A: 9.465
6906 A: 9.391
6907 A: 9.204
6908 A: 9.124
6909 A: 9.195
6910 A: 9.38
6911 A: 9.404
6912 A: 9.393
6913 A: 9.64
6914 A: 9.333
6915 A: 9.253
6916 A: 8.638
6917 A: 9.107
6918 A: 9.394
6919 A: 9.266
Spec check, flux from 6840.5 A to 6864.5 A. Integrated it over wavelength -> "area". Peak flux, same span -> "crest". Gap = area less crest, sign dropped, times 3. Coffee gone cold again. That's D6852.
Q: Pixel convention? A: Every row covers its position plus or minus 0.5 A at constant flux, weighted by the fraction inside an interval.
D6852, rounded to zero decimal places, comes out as 636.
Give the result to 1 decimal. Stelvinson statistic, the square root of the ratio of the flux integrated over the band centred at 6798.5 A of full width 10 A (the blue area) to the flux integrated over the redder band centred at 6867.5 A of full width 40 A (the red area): 0.5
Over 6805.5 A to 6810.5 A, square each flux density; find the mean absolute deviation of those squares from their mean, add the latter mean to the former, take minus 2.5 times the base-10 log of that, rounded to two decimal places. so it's -4.89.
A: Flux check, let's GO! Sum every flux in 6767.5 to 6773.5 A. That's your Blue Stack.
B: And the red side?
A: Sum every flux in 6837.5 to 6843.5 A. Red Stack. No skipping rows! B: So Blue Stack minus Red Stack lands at 1.3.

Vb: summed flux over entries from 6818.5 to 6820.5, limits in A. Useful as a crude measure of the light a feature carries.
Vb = 18.77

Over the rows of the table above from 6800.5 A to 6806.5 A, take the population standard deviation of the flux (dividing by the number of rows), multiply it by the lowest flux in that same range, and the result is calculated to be 1.8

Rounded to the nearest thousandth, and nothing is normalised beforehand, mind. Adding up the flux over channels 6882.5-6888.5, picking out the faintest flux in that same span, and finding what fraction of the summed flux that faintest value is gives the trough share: 0.160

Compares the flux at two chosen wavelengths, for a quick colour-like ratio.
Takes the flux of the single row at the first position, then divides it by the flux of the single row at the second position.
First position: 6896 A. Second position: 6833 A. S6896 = 1.04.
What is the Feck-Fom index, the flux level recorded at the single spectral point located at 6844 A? 8.692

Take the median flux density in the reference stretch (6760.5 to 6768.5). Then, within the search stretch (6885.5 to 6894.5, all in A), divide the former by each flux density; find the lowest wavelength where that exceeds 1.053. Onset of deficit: 6886 A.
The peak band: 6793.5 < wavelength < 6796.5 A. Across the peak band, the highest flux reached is 9.67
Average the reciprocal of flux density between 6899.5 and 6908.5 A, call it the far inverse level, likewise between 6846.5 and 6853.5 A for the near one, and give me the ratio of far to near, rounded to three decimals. 1.008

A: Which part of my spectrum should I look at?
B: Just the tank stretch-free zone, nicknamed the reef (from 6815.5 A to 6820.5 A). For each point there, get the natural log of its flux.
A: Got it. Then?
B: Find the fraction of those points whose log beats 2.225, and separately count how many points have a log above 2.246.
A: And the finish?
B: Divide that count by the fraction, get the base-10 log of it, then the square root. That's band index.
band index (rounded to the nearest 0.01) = 0.72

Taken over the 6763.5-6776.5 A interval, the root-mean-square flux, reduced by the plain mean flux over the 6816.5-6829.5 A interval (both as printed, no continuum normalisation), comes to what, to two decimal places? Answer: 0.15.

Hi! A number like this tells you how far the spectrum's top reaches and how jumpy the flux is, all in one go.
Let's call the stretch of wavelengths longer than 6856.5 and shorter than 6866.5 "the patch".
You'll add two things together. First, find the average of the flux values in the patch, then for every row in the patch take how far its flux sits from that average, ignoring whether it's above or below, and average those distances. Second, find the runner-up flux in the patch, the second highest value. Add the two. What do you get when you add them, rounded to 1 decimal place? 9.4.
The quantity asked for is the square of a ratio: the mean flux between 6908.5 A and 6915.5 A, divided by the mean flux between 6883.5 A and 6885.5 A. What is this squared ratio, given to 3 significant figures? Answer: 1.09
